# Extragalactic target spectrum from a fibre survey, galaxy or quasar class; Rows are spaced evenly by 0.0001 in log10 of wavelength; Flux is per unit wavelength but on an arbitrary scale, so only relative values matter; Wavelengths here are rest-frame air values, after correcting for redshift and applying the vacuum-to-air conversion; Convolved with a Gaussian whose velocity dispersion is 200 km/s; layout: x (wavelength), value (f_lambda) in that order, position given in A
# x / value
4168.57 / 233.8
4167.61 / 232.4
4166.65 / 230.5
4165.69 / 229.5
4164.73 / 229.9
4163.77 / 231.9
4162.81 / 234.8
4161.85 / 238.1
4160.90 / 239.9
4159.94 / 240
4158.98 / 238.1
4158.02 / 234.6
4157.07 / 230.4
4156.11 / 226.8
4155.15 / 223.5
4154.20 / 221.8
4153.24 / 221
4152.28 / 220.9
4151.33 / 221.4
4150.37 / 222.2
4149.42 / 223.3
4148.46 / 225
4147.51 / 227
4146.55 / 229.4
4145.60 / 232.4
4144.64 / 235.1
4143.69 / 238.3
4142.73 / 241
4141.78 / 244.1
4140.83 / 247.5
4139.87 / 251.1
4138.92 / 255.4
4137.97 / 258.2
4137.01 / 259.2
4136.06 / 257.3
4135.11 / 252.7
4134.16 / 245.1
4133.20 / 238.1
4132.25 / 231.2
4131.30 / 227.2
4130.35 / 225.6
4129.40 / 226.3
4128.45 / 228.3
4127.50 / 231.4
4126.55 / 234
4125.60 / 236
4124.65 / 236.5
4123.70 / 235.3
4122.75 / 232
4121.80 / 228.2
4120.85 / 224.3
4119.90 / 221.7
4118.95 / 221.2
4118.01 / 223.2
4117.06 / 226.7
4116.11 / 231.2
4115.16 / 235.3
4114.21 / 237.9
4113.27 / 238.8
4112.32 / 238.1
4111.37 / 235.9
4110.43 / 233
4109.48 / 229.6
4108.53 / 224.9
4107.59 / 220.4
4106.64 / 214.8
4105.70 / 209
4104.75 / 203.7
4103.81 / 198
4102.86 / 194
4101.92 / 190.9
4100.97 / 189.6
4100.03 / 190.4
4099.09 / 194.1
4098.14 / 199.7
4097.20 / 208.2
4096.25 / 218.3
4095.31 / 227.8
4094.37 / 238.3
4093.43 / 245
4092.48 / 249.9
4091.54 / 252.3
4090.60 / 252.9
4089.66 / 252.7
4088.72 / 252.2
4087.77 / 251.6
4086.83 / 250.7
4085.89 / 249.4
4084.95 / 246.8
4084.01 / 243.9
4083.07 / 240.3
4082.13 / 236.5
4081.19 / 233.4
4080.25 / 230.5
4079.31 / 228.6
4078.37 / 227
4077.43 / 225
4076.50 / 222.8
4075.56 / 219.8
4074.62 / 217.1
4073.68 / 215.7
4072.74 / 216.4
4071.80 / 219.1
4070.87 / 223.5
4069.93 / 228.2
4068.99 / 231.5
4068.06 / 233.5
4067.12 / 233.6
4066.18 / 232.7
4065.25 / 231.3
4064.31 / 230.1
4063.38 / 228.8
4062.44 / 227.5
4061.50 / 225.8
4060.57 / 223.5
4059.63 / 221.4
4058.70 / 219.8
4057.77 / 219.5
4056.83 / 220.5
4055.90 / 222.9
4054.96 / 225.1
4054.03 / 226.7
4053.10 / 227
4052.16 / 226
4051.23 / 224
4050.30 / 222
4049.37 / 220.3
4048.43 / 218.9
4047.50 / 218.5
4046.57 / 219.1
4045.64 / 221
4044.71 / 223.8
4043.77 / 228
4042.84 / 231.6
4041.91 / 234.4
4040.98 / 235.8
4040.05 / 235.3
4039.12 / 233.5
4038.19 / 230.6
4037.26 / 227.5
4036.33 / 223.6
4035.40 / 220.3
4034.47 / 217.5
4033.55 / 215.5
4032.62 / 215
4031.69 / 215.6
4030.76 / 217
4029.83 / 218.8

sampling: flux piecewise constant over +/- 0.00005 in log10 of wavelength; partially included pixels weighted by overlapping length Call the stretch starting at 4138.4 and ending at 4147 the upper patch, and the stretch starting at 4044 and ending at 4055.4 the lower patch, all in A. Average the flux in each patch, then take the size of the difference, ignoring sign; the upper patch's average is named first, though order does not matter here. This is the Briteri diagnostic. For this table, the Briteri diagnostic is 19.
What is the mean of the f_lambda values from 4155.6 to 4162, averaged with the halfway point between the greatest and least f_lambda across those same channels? 234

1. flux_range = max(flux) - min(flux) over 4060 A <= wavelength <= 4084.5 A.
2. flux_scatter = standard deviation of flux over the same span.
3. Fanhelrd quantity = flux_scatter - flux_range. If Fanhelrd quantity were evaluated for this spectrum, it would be -21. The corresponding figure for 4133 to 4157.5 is -25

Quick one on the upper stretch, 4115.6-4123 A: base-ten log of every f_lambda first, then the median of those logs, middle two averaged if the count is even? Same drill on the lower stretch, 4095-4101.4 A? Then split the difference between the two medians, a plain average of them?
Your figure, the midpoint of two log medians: 2.327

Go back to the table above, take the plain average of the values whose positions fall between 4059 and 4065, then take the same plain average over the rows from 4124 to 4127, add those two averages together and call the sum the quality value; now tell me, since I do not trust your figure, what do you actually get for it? 462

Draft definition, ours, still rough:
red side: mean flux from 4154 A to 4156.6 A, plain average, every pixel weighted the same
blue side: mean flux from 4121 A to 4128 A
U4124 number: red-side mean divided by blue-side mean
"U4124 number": 0.96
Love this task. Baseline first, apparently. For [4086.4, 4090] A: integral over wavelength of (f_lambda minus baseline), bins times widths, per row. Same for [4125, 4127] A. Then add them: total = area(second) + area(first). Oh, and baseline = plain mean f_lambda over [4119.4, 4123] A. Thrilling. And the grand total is 111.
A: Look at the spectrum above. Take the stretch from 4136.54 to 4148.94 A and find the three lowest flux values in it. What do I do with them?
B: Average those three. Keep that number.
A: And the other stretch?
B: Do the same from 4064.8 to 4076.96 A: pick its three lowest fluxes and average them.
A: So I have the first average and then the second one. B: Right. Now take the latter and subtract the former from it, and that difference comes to -11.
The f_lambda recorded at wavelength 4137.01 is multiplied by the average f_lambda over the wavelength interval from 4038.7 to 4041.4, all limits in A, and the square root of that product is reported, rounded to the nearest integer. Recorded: 247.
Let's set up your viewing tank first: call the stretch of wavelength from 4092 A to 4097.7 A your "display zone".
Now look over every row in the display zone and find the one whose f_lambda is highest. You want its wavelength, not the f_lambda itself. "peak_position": 4092.48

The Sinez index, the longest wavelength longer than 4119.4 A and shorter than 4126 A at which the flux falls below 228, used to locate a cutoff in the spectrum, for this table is 4120.85 A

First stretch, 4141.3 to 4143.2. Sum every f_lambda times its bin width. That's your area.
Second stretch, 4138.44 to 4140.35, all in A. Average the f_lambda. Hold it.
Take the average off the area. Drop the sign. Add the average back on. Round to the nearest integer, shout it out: 463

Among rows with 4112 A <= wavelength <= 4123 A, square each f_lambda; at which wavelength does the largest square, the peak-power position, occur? 4113.27 A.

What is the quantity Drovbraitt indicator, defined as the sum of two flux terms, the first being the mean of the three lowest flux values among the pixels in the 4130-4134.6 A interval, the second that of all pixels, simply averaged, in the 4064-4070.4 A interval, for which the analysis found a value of 460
